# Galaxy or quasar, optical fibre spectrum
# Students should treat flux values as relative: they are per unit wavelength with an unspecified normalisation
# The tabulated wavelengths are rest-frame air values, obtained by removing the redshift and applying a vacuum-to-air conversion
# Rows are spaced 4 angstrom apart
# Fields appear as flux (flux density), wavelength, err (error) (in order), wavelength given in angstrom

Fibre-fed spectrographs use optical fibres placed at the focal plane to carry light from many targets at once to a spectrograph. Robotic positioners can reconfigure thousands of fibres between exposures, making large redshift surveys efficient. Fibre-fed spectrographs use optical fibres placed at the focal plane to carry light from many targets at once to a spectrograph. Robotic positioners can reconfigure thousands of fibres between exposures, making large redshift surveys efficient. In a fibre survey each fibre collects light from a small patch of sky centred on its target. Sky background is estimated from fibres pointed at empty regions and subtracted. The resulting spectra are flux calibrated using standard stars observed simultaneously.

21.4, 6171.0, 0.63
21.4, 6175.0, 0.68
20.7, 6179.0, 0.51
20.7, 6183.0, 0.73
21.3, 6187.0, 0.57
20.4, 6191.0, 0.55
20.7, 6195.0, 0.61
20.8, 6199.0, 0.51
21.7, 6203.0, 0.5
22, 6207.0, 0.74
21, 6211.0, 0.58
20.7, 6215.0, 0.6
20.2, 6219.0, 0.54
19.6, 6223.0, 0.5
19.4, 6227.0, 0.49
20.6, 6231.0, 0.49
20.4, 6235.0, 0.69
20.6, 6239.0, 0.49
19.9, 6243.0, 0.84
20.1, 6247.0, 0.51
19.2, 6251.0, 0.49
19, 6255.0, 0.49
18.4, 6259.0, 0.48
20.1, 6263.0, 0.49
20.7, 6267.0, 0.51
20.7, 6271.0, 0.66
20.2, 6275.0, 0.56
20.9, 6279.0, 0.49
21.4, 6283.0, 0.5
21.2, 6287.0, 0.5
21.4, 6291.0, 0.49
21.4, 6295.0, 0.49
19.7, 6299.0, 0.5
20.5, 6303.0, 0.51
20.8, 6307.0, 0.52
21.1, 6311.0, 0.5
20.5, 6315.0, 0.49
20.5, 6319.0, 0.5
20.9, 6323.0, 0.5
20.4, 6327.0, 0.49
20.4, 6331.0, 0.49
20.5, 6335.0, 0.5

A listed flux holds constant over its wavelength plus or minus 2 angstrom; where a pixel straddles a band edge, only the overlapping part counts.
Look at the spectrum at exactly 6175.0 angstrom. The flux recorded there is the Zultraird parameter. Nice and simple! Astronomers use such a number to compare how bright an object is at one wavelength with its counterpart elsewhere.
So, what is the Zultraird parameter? 21.4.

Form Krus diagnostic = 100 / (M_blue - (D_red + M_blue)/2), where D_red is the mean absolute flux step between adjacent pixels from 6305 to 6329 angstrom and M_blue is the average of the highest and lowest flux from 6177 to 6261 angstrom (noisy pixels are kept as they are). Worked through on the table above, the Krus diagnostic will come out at 10.1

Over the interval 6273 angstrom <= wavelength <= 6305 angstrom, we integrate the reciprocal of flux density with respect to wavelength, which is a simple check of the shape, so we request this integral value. 1.54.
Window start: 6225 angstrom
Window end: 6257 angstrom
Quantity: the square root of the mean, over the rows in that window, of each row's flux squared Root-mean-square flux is 19.9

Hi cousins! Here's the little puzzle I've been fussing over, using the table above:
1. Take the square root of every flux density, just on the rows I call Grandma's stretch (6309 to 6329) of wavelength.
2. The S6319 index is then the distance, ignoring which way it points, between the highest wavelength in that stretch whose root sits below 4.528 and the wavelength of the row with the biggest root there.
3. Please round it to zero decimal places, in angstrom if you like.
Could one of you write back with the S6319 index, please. 16 angstrom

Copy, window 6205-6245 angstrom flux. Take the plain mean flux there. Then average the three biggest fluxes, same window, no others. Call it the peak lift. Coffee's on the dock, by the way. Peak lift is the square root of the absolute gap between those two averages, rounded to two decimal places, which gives 0.89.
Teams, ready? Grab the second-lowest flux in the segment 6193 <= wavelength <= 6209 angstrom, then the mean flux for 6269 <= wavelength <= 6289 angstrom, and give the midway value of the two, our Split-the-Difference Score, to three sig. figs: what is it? 20.8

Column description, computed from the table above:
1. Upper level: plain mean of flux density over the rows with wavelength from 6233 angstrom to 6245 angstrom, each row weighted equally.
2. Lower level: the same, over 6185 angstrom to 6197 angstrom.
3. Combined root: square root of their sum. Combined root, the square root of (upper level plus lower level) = 6.41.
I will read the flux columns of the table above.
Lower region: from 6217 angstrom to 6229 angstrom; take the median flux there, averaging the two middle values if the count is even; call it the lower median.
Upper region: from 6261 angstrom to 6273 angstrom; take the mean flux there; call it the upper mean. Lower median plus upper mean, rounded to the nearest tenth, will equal 40.1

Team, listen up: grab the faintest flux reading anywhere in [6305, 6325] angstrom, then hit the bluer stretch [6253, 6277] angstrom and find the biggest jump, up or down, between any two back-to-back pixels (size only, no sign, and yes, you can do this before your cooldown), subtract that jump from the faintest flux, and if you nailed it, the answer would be 18.8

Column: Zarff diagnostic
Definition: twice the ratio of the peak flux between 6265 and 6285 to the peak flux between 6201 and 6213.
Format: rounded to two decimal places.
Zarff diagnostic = 1.95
